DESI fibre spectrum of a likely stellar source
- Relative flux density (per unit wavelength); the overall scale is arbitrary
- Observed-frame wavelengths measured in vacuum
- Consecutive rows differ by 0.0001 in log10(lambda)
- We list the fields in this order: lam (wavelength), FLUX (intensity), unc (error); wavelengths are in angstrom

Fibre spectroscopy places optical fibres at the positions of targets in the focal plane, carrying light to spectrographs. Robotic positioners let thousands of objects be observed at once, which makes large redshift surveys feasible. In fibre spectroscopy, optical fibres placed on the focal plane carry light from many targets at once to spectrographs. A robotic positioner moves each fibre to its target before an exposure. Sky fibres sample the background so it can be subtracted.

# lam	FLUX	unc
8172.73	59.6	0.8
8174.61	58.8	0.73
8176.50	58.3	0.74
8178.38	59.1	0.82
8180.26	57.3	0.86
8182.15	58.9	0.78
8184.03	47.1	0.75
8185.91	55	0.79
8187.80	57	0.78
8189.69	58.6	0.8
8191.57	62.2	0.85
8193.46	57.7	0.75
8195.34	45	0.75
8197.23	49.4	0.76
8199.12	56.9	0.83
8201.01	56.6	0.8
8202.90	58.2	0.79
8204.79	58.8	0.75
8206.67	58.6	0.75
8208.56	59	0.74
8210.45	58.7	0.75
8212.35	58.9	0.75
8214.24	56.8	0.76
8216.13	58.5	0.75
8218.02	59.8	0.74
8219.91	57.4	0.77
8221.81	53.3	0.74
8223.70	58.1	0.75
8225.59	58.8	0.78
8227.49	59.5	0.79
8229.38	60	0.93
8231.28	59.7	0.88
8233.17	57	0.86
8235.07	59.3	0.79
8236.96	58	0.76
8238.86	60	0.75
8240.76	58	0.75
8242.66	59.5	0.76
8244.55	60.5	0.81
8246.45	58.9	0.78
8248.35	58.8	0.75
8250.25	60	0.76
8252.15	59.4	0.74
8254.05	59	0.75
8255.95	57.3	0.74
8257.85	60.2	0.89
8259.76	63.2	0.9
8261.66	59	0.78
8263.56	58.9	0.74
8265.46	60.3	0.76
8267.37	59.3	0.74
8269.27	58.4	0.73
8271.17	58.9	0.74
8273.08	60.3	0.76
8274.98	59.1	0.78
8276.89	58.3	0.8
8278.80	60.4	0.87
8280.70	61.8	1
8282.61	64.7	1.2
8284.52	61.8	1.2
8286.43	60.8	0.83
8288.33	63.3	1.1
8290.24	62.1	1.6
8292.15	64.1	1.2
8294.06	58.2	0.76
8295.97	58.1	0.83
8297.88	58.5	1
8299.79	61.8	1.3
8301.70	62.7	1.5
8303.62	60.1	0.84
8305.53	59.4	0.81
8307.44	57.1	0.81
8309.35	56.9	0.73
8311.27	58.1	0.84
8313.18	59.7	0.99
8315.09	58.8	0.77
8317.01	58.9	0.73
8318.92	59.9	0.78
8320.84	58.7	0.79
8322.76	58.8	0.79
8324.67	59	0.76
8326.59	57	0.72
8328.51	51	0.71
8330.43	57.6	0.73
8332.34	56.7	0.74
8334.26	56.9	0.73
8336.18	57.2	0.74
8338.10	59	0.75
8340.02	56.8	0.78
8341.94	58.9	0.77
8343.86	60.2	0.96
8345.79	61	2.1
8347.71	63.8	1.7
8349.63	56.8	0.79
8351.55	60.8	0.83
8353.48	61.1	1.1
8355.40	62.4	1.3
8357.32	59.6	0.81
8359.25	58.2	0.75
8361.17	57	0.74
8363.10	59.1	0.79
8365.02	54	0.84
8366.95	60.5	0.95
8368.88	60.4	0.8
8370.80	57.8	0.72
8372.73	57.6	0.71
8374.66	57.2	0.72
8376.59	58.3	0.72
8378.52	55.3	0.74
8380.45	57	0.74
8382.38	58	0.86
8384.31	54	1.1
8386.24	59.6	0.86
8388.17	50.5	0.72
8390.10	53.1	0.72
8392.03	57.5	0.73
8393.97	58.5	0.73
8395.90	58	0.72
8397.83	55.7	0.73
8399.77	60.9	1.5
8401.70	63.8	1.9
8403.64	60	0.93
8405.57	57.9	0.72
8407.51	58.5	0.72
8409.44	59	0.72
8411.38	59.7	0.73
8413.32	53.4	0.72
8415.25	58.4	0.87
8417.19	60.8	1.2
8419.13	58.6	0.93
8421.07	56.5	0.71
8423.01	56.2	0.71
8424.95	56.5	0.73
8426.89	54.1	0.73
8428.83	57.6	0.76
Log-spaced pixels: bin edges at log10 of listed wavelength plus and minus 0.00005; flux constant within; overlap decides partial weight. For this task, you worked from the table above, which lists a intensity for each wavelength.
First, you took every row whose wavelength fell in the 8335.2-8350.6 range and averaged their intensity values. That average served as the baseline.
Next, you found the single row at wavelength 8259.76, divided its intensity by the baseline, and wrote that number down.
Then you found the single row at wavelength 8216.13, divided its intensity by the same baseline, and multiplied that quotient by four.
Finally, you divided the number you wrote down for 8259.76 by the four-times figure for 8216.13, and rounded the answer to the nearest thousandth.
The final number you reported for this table 0.270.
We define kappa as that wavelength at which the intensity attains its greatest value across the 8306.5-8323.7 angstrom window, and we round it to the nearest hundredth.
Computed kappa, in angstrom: 8318.92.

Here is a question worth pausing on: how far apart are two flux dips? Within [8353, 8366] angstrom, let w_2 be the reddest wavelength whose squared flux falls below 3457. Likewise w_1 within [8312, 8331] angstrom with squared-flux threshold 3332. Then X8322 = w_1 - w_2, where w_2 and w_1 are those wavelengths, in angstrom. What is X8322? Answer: -34.6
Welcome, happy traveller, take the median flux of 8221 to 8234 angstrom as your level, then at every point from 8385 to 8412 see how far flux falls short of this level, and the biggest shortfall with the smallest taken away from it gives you 13.3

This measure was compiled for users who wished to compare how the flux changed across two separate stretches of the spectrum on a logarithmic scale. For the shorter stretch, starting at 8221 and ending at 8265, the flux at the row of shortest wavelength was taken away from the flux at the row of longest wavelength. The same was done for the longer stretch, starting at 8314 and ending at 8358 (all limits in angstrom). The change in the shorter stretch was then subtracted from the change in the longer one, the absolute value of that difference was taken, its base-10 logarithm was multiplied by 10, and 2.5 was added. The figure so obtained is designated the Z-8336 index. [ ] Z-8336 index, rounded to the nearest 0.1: 9.3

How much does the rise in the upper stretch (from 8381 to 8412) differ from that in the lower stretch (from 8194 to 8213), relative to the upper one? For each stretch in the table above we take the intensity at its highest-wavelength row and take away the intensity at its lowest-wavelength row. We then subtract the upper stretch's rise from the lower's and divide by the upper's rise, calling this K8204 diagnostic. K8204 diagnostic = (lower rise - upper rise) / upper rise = 7.2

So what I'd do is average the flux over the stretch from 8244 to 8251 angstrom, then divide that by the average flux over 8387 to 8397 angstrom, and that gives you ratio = 1.07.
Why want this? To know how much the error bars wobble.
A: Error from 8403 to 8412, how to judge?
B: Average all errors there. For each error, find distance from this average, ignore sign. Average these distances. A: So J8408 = 0.066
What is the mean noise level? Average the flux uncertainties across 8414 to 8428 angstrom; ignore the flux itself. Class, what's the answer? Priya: 0.84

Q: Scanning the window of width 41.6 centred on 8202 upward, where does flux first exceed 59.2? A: 8191.57 angstrom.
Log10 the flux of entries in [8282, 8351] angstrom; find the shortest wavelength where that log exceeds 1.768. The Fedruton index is 8282.61 angstrom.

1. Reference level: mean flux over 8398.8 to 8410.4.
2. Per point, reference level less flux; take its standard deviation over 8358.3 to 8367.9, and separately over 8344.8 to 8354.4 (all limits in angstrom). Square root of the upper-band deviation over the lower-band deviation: 1.0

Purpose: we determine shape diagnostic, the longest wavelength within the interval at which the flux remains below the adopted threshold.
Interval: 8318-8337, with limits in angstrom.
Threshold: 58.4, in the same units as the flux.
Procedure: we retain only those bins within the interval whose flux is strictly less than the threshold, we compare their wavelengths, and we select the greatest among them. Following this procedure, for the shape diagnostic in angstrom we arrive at 8336.18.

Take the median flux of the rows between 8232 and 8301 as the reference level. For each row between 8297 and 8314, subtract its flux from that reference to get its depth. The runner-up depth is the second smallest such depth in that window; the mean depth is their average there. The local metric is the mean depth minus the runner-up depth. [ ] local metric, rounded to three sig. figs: 2.43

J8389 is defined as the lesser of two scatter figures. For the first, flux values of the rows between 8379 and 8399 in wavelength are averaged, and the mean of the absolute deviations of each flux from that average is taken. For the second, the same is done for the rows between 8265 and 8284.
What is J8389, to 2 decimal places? 1.35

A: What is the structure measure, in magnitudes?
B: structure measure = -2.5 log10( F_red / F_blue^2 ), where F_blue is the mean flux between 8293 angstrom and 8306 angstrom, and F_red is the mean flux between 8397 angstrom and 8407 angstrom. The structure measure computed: 4.45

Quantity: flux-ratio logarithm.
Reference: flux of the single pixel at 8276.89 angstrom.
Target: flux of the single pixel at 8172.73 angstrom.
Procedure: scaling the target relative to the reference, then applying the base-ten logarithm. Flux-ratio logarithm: 0.01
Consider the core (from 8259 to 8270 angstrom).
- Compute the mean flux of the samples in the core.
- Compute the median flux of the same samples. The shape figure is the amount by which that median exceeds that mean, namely -0.70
